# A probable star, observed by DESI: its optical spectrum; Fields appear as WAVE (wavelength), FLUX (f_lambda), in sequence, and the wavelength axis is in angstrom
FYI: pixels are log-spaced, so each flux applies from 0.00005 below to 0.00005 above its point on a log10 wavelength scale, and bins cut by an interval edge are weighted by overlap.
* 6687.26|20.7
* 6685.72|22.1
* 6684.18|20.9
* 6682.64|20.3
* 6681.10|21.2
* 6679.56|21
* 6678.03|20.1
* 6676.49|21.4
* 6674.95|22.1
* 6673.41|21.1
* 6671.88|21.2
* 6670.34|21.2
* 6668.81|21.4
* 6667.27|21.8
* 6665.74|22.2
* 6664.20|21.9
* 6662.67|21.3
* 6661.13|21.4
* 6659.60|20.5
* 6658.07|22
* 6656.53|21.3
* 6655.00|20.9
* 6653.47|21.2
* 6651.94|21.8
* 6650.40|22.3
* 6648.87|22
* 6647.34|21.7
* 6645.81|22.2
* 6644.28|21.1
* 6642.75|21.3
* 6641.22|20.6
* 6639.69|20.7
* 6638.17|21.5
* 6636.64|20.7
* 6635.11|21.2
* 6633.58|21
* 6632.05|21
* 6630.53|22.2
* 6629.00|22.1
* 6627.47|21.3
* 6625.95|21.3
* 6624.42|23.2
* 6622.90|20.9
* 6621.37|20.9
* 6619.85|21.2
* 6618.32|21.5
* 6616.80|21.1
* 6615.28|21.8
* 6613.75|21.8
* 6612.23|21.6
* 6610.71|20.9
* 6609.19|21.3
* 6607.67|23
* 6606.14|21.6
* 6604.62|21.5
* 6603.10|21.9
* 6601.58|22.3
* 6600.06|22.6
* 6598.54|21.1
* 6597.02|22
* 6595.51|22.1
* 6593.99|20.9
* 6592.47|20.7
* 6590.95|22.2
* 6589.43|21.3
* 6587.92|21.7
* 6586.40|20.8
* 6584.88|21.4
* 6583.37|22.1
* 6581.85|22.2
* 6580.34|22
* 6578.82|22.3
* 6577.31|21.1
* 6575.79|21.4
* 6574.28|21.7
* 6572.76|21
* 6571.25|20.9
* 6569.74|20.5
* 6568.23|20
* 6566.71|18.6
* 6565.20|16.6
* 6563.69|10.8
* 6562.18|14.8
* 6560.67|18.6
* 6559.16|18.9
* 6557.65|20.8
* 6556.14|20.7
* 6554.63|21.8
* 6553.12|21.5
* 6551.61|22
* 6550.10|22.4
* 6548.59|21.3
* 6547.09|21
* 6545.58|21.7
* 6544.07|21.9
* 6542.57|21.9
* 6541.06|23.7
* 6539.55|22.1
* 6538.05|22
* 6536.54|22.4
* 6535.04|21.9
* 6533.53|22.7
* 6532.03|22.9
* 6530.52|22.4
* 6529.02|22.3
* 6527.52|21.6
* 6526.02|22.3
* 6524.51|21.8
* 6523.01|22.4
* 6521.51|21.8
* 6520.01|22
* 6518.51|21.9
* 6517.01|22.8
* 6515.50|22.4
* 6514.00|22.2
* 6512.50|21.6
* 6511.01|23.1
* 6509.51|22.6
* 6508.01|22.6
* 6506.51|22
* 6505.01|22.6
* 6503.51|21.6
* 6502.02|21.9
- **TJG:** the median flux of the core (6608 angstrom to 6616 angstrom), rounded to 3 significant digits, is 21.6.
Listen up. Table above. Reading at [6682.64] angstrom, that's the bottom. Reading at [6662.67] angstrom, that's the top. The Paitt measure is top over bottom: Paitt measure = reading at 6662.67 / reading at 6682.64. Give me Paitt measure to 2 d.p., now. 1.05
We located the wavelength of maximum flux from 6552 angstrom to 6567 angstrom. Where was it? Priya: 6554.63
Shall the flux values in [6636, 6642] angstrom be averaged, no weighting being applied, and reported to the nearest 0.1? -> 20.9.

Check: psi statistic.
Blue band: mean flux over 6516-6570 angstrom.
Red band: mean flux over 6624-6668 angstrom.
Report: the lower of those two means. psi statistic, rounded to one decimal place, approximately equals 21.0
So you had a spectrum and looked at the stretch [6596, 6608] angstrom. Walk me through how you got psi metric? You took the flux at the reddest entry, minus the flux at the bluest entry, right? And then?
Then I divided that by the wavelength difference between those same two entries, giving 0.09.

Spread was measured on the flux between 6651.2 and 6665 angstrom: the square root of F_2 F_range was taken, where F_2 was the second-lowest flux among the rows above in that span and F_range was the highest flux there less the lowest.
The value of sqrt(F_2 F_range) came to 5.6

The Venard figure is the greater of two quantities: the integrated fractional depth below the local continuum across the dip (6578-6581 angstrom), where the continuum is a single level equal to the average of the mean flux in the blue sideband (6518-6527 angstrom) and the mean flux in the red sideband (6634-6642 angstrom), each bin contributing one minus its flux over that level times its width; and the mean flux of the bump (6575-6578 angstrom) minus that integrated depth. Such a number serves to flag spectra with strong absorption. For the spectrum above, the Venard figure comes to 21.3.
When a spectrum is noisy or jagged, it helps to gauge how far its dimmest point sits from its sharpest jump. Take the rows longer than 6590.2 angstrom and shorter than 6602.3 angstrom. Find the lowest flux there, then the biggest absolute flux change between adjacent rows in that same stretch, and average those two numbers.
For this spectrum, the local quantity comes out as 11.1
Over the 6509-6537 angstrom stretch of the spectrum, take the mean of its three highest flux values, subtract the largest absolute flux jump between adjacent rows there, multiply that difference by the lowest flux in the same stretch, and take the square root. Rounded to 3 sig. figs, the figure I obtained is 21.5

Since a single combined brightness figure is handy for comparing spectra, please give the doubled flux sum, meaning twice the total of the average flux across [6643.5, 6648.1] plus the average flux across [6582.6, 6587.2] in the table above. 86.2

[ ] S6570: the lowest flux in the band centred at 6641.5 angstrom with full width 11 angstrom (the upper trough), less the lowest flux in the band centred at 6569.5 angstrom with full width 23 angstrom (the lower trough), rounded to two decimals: 9.80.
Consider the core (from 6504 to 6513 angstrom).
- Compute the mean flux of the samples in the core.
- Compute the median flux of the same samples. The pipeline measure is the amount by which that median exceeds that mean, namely 0.18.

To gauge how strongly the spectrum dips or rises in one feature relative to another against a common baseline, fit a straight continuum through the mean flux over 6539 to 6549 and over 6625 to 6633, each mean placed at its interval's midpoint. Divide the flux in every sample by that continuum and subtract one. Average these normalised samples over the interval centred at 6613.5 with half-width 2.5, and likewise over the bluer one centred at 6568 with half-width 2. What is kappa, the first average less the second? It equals 0.10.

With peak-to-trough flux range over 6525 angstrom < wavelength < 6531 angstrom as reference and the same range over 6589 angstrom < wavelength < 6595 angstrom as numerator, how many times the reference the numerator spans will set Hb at 1.9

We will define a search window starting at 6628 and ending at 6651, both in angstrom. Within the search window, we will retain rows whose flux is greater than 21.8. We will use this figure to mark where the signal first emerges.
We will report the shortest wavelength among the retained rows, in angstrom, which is 6629.00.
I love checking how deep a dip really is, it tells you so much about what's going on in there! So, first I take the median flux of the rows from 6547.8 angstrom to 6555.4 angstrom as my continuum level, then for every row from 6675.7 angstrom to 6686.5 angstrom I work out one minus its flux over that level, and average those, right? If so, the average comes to 0.04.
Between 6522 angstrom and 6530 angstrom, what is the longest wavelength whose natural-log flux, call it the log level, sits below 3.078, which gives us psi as 6527.52 angstrom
